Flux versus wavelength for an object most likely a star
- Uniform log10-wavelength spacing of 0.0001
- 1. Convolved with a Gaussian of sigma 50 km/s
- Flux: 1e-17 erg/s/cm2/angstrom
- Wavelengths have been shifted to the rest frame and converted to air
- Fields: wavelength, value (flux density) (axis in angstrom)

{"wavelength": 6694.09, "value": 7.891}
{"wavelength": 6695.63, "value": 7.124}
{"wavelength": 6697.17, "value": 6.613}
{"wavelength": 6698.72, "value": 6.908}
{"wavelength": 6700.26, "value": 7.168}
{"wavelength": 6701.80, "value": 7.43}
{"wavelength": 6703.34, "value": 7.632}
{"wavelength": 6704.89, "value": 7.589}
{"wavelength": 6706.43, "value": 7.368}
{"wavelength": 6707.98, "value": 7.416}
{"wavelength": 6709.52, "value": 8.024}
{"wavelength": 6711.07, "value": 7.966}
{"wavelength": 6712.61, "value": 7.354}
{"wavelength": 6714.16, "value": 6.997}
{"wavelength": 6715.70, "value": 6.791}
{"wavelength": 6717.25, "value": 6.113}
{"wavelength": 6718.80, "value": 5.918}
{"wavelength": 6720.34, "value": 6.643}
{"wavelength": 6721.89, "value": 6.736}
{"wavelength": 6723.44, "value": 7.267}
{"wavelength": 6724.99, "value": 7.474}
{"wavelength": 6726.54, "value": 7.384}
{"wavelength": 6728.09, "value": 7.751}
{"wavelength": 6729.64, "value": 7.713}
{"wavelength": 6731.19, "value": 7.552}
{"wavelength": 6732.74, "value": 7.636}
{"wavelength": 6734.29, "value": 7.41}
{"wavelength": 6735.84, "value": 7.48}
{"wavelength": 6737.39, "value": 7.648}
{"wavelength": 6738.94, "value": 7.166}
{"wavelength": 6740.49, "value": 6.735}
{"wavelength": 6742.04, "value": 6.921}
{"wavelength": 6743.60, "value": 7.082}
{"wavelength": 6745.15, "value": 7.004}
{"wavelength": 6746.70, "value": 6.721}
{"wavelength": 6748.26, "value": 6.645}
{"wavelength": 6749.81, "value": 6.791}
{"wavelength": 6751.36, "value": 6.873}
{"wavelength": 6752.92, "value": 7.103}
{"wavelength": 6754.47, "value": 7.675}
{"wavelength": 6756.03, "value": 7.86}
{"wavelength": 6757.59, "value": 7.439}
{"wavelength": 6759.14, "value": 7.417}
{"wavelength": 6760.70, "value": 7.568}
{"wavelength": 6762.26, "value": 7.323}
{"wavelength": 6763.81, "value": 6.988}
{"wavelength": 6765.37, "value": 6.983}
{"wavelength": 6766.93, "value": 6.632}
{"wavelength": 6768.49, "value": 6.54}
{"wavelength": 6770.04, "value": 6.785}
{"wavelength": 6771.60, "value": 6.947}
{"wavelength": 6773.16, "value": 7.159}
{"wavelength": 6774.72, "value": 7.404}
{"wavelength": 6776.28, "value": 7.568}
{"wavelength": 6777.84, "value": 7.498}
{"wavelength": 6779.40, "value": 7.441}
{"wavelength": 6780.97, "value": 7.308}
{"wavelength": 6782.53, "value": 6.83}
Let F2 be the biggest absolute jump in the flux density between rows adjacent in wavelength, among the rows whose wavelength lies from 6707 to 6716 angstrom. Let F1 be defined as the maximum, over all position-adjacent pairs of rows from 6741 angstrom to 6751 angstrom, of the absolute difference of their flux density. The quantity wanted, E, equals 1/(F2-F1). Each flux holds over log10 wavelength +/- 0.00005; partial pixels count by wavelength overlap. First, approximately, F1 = 0.28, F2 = 0.61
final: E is 3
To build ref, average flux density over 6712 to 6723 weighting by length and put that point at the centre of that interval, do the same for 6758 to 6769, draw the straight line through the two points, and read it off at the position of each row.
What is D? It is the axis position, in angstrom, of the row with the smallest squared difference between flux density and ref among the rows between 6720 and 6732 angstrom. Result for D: 6721.89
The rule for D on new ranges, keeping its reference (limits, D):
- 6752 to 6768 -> 6763.81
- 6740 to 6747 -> 6742.04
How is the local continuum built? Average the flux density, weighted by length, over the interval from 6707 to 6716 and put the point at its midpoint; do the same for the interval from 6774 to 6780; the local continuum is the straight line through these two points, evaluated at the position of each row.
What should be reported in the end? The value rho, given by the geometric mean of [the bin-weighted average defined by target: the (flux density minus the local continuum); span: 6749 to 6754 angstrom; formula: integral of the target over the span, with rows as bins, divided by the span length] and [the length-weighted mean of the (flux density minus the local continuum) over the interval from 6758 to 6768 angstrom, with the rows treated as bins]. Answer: 0.41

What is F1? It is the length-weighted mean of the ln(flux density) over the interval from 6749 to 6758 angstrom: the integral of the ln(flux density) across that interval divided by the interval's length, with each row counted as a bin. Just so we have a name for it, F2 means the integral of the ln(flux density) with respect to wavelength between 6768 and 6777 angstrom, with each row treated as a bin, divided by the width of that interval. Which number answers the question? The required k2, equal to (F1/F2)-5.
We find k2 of -3.99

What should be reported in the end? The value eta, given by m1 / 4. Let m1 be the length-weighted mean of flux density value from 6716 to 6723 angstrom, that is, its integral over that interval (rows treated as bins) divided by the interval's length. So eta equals 1.61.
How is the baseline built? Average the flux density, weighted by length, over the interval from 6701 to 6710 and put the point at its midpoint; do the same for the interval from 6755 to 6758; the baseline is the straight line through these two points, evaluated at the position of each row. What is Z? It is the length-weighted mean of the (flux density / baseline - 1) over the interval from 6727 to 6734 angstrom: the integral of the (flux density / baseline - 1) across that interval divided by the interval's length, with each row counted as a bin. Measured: 0.003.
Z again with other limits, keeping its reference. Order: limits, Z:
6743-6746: -0.079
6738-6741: -0.081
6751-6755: -0.055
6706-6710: 0.003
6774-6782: -0.035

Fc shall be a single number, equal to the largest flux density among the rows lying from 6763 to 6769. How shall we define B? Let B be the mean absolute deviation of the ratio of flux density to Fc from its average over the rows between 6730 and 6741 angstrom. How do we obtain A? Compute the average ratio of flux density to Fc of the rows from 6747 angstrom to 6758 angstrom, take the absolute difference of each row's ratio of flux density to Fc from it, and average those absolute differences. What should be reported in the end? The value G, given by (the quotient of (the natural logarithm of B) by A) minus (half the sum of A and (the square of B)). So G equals -60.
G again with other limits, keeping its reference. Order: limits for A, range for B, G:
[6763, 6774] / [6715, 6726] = -110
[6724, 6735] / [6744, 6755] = -195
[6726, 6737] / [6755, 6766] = -200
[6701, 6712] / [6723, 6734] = -132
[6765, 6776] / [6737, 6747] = -105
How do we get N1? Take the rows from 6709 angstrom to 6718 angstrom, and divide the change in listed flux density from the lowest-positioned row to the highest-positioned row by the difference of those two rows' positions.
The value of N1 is -0.25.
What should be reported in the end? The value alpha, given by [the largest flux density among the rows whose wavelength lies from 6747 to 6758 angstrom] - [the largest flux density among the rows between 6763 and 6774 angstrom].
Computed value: 0.7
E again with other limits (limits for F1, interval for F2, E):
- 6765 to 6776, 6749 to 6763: 5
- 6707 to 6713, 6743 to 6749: -3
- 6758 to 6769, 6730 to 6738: -8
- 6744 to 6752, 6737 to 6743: 5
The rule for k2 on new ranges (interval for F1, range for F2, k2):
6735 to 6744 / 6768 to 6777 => -3.99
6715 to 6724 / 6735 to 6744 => -4.05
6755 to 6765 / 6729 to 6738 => -4.01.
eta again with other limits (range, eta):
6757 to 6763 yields 1.86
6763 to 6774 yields 1.72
